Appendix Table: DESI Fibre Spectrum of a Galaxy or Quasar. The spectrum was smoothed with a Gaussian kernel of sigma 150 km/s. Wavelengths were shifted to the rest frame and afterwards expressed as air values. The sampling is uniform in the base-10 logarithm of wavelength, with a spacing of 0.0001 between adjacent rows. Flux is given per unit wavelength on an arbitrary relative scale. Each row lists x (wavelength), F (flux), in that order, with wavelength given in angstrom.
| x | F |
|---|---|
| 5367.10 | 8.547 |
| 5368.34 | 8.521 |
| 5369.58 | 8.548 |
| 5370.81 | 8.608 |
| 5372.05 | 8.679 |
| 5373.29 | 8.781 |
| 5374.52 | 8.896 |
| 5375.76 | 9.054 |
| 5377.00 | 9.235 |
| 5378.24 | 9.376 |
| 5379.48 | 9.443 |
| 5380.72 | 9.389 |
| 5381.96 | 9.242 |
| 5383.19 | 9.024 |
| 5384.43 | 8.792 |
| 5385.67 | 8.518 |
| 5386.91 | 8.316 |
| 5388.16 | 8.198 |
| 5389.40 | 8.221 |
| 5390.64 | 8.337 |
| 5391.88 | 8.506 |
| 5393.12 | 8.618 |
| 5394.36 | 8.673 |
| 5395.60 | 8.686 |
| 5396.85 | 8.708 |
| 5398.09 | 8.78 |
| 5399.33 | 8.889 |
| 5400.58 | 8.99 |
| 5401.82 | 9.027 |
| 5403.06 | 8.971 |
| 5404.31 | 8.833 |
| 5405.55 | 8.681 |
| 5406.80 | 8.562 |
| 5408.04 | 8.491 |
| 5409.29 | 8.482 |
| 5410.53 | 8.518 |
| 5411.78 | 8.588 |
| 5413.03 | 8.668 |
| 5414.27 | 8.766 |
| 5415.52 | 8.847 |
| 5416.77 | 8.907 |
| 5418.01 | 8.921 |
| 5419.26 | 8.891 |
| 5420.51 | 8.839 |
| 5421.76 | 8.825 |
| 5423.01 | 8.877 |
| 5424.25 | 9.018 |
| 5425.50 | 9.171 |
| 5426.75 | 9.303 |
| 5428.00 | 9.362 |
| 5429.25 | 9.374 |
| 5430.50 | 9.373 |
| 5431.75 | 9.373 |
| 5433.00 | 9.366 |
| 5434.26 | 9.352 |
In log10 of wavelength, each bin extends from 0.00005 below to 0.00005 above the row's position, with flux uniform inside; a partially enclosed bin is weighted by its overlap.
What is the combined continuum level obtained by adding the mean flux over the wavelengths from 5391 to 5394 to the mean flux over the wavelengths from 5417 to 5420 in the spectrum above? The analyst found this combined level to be 17.5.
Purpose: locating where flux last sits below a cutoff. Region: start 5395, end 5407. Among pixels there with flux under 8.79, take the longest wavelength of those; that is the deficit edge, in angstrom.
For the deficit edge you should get 5406.80 angstrom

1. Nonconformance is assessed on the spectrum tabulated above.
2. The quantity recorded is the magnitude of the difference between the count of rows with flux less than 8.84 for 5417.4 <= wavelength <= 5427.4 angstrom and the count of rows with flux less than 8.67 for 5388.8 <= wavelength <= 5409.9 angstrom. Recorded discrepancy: 5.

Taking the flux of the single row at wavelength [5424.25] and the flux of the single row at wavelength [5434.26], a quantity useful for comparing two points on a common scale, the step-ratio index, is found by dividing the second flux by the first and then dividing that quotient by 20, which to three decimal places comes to 0.052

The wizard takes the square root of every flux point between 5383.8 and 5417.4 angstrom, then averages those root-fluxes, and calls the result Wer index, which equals 2.94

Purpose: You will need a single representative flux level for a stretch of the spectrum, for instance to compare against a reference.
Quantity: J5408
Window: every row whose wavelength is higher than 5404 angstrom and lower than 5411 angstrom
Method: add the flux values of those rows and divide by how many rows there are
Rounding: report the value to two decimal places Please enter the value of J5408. 8.59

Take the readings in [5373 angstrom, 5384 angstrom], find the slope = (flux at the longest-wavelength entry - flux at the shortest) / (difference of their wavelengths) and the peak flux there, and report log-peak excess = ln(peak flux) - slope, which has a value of 2.22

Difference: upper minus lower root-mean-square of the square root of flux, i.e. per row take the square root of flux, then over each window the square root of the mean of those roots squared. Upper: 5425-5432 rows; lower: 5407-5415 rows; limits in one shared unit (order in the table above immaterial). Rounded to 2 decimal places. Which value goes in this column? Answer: 0.12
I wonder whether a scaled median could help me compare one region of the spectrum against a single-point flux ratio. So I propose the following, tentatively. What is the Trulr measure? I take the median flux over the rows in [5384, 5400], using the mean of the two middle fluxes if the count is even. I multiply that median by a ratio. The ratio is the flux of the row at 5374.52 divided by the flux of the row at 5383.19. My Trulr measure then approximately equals 8.5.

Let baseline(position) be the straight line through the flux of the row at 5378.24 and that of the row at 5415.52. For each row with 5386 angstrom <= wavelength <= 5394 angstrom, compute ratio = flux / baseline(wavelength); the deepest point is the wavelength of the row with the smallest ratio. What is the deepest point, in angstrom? 5388.16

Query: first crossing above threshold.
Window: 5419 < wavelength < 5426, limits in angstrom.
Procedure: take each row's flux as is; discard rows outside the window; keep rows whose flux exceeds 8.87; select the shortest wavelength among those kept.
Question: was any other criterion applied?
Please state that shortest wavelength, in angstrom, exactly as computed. 5419.26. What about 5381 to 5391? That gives 5381.96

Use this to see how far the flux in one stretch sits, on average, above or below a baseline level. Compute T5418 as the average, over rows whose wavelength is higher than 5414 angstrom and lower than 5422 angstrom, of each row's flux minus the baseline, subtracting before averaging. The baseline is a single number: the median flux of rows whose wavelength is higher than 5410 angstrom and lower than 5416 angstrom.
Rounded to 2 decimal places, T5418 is 0.19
